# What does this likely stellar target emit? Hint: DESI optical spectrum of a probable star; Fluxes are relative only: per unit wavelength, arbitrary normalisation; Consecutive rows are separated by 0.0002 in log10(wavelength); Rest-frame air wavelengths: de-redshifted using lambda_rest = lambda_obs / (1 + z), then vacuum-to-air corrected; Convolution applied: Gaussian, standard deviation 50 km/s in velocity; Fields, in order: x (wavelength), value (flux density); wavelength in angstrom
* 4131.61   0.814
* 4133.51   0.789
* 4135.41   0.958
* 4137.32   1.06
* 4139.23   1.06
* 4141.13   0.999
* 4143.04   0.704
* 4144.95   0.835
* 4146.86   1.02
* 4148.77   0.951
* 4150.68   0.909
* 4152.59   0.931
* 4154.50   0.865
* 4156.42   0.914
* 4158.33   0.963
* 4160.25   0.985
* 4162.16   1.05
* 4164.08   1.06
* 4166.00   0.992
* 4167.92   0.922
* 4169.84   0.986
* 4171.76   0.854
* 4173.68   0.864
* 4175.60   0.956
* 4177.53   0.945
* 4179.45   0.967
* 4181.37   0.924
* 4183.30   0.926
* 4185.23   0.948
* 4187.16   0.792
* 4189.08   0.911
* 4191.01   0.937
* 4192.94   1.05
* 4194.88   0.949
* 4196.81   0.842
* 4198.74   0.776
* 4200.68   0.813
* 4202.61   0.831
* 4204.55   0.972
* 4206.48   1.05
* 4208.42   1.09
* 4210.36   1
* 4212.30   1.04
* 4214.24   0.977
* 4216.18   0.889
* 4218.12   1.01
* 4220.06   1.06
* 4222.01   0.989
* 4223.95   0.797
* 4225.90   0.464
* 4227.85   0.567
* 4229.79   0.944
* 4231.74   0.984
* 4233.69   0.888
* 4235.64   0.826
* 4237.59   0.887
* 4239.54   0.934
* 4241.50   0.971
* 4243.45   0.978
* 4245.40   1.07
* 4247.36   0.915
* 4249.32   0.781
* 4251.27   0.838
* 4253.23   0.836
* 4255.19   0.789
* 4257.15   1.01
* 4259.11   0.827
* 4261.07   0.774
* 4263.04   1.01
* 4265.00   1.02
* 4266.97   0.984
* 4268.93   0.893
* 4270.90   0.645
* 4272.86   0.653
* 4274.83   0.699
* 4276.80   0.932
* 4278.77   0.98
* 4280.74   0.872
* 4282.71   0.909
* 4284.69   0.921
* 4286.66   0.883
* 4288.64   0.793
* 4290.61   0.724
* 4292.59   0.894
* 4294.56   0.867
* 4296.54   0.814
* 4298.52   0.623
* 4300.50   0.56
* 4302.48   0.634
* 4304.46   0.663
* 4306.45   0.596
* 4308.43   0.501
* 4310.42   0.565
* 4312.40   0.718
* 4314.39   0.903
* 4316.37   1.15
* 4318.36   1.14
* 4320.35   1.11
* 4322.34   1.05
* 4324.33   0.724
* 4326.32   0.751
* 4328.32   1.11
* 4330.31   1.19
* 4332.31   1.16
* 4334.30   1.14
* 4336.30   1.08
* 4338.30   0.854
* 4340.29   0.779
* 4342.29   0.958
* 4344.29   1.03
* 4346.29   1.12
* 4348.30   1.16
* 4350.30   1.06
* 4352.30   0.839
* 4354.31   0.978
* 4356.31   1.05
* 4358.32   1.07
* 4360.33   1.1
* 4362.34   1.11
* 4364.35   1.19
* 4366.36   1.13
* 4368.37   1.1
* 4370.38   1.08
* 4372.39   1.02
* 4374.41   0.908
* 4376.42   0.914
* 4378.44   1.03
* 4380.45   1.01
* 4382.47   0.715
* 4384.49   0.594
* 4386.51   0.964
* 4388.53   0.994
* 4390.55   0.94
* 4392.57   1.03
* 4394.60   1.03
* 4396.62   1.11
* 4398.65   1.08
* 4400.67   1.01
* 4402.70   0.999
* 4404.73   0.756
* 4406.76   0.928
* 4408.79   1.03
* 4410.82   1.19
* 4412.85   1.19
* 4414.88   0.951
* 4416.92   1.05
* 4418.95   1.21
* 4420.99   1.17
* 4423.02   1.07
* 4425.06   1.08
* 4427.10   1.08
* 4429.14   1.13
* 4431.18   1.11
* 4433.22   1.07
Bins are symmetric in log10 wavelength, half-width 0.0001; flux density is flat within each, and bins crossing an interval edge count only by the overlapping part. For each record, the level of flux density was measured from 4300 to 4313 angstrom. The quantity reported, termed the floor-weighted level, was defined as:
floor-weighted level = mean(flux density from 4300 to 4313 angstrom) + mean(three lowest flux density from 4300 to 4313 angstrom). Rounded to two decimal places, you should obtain 1.15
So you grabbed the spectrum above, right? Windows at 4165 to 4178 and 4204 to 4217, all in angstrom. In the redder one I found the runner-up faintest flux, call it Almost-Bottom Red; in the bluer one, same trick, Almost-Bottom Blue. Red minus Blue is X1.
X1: 0.11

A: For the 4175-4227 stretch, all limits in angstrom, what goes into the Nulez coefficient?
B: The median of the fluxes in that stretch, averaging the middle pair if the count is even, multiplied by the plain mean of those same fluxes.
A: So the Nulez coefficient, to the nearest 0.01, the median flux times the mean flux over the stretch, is 0.87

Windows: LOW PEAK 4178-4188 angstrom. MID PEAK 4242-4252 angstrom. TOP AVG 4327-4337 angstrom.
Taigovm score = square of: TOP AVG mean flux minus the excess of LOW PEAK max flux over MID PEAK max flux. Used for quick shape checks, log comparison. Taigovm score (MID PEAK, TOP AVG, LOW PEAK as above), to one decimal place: 1.5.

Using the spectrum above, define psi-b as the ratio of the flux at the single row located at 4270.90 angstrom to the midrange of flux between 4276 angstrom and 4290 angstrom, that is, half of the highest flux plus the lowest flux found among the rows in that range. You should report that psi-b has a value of 0.73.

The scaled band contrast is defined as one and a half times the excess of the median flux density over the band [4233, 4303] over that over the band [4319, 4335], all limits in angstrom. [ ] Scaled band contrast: -0.35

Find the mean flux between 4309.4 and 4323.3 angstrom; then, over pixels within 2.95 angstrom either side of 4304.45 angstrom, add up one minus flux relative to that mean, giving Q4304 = 1.0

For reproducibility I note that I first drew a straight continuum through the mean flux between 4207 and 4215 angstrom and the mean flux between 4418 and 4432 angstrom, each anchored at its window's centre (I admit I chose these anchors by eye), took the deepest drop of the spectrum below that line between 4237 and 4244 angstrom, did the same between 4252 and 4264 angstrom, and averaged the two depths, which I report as 0.21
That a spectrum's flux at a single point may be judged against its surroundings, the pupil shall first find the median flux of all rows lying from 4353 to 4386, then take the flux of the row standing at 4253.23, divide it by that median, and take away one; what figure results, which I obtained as -0.20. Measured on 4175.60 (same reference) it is -0.08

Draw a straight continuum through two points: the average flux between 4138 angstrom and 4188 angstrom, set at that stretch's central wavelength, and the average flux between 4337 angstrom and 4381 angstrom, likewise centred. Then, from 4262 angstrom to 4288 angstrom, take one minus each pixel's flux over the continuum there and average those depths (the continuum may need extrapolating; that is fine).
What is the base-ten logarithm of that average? -1.0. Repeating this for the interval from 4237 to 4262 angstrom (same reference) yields -1.1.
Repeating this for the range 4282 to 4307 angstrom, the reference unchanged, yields -0.6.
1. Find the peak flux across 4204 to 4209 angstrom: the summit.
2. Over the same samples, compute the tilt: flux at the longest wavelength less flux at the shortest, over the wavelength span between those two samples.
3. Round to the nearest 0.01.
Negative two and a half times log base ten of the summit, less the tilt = -0.12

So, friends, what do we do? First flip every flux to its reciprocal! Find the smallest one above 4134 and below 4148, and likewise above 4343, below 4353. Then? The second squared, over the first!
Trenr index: 0.79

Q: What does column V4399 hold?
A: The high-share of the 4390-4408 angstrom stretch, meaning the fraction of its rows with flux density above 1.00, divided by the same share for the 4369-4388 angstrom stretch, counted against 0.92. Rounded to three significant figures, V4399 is 1.00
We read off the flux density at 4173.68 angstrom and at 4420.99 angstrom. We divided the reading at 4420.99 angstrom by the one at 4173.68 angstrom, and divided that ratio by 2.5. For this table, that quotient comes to 0.54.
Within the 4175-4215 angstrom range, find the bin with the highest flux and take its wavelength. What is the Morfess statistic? 4208.42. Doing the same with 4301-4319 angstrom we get 4316.37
